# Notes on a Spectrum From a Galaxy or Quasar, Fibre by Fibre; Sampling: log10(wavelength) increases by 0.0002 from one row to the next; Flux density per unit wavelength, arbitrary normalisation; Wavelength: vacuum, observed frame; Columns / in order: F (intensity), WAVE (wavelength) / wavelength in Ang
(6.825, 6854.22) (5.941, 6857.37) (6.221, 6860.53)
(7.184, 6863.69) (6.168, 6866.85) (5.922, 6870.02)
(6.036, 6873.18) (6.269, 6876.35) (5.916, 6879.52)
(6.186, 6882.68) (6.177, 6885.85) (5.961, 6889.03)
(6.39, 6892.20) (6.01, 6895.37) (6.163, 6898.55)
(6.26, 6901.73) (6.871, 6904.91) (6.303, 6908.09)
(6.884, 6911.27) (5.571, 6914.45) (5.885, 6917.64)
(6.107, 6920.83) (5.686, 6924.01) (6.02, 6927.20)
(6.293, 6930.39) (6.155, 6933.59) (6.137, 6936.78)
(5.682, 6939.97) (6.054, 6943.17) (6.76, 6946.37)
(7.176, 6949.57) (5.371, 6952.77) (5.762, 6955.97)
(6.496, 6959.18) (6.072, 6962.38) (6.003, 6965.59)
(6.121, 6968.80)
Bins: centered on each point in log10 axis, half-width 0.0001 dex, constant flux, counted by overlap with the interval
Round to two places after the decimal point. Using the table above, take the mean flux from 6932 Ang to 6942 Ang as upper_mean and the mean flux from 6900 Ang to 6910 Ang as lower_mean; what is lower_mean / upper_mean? 1.08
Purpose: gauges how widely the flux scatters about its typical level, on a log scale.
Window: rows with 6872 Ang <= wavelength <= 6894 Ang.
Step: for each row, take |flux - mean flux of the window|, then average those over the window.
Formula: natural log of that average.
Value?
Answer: -2.0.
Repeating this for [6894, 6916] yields -1.1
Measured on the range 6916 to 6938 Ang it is -1.9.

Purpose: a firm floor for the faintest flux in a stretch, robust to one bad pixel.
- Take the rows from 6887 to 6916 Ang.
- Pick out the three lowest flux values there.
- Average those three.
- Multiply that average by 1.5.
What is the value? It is 8.77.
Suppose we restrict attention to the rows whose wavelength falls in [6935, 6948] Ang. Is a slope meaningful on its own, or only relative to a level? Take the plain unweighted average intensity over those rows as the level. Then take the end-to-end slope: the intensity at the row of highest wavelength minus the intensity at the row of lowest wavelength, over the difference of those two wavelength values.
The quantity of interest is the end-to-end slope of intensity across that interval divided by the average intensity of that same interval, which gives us 0.011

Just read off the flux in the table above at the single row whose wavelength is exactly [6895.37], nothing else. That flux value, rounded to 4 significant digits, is 6.010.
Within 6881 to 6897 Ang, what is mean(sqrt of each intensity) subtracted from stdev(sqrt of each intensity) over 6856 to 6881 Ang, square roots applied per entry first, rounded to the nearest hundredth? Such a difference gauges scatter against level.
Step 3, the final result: -2.40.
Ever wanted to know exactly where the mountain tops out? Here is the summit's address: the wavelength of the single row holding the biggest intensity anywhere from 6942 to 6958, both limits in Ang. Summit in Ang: 6949.57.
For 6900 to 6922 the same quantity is 6911.27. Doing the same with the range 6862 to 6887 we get 6863.69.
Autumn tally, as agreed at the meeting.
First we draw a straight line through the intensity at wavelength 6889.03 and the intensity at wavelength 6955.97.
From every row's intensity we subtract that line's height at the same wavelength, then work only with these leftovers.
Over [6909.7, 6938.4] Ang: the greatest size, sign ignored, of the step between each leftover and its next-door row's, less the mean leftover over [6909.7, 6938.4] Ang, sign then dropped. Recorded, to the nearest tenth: 1.1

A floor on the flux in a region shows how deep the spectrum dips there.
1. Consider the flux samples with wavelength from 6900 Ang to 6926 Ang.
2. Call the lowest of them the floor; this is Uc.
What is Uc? 5.571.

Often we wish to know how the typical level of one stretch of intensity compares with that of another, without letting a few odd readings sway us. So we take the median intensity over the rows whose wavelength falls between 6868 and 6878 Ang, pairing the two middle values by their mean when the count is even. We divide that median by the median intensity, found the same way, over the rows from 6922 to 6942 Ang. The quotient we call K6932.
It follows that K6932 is 0.99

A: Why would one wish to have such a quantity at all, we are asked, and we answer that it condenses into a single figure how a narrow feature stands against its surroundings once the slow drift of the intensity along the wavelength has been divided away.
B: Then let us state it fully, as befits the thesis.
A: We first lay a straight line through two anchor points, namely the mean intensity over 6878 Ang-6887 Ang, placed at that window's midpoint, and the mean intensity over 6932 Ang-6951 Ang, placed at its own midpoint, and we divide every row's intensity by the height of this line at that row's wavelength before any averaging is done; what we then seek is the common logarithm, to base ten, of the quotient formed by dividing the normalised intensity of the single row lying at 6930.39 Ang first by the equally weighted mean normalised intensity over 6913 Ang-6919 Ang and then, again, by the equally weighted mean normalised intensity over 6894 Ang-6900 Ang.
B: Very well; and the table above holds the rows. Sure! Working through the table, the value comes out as 0.04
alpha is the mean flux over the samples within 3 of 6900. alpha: 6.2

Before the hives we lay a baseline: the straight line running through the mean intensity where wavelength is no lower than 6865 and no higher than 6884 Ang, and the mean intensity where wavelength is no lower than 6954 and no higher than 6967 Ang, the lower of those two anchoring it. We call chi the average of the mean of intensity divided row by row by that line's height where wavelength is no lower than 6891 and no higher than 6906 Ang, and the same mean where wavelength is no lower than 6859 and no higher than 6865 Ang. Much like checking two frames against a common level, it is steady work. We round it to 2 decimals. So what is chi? 1.07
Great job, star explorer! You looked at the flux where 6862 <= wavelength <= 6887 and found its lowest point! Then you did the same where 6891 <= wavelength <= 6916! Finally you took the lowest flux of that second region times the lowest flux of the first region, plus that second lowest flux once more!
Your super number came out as 38.5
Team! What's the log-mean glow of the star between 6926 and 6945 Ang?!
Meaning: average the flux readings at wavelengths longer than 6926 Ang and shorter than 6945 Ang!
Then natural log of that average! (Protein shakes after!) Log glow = 1.80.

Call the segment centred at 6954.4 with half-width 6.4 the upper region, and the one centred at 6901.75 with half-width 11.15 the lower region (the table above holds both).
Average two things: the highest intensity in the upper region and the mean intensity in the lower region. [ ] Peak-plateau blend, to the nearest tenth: 6.8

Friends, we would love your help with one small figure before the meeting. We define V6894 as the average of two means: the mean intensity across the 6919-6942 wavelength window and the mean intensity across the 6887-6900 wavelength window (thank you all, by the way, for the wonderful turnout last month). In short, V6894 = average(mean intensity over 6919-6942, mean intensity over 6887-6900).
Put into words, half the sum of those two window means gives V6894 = 6.07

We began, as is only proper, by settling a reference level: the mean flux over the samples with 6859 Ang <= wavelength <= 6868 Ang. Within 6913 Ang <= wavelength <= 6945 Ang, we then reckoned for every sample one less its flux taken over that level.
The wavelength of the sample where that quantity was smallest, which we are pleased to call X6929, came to 6930.39 Ang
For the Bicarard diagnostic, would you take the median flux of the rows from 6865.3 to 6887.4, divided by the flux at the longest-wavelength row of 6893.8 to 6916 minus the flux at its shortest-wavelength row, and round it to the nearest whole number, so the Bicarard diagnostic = -14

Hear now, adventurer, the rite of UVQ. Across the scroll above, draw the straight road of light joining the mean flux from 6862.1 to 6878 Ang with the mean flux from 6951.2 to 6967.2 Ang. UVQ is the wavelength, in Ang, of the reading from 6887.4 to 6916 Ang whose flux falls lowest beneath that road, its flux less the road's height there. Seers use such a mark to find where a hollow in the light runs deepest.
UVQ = 6914.45 Ang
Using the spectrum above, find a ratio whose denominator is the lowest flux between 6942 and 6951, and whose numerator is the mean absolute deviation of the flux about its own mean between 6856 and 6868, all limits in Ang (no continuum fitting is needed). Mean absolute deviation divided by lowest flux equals 0.067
